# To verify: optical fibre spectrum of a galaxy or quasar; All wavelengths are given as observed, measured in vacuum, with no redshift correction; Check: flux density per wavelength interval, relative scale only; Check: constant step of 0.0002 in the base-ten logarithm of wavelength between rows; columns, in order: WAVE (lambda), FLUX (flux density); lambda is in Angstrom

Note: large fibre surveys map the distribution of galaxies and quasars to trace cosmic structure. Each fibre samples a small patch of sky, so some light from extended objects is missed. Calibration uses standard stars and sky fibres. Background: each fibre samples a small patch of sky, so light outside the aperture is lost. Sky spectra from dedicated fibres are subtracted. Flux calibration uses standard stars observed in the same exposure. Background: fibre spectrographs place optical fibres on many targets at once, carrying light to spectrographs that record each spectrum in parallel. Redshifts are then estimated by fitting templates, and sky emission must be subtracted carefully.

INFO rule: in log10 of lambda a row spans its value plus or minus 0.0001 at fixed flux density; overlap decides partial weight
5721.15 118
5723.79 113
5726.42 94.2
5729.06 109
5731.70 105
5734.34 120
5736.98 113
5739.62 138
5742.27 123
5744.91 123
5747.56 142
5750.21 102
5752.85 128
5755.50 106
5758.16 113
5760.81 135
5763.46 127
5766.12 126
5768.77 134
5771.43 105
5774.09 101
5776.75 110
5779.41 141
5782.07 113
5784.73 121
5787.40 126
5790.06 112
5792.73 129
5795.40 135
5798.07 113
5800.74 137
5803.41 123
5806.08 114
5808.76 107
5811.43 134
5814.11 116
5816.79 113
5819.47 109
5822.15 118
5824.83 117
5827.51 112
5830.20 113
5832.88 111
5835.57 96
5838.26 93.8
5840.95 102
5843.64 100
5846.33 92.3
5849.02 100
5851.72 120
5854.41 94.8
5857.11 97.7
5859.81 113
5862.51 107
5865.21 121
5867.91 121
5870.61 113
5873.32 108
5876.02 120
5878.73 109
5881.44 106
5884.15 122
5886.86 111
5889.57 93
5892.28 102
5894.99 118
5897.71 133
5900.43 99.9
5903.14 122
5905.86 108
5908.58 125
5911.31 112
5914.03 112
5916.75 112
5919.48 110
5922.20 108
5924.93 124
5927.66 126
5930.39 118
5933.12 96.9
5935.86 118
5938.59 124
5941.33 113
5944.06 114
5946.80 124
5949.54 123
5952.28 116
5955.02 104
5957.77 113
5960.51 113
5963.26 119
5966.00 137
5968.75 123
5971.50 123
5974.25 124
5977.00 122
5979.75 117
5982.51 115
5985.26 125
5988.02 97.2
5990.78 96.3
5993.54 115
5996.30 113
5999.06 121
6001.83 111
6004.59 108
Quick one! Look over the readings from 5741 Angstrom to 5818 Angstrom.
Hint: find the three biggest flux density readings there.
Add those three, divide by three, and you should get 140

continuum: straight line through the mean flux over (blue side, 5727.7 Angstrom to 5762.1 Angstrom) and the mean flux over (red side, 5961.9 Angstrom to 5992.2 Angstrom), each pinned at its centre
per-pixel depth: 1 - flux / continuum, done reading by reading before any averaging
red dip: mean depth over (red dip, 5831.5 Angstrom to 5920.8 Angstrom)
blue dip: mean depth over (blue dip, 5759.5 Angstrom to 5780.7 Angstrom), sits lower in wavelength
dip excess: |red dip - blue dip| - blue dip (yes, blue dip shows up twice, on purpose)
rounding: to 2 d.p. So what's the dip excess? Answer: 0.13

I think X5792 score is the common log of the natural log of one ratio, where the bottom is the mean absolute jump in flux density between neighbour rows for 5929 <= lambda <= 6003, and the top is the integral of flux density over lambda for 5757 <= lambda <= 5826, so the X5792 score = 0.84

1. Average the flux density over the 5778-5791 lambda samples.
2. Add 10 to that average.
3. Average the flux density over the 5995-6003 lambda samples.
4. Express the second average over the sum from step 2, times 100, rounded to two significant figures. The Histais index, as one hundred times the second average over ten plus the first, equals 87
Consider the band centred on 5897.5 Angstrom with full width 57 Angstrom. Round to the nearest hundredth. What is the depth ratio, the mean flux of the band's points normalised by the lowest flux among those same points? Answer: 1.21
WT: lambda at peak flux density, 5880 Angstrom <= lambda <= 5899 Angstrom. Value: 5897.71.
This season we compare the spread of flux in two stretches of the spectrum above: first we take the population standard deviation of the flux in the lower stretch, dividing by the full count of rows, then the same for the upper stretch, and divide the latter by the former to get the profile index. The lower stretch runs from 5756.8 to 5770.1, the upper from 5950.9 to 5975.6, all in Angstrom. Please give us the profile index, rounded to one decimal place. 1.1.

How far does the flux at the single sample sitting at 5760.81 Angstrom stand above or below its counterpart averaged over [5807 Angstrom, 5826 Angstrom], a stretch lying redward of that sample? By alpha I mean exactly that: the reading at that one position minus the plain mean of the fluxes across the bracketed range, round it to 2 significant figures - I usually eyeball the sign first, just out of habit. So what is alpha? 19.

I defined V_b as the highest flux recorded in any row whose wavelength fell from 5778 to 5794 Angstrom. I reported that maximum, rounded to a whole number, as 141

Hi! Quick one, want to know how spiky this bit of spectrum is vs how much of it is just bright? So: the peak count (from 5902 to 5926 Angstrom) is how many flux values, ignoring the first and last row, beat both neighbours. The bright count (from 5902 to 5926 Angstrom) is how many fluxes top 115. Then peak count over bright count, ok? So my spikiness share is 0.33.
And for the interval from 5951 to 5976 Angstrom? 0.17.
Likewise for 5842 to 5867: 1.00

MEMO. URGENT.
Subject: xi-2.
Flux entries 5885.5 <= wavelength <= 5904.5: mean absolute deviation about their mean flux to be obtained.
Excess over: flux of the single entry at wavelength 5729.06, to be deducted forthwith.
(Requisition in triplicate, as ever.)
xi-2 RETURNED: -98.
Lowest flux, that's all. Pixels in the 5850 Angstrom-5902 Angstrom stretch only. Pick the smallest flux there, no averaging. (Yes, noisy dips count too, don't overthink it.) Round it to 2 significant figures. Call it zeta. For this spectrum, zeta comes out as 93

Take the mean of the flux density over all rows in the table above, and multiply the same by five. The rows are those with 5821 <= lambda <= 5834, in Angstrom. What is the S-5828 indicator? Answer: 571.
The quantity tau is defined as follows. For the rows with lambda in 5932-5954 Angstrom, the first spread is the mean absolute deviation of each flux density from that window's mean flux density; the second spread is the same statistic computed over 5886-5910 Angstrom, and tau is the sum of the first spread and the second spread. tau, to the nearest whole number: 17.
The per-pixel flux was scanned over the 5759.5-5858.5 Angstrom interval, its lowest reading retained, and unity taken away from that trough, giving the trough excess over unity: 91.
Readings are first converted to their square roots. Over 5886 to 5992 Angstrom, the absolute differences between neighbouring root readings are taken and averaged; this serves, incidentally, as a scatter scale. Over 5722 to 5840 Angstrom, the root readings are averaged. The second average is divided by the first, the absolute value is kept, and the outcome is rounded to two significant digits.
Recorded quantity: 24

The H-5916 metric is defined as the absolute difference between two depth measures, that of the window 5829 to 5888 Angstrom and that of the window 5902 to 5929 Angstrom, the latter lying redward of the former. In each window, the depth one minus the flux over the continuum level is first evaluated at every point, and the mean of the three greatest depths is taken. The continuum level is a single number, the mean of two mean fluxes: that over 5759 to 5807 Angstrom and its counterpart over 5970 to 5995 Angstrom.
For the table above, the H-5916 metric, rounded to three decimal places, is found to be 0.127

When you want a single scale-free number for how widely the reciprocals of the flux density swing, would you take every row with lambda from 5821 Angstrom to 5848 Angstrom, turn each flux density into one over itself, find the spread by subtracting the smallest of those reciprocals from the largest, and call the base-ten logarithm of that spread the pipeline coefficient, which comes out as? -2.63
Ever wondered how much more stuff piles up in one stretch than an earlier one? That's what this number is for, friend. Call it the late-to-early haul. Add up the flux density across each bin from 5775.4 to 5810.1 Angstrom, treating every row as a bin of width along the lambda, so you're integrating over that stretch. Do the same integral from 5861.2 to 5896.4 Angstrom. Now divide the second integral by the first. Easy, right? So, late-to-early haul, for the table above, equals 0.93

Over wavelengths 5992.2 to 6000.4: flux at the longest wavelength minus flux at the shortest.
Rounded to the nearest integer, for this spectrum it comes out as 6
